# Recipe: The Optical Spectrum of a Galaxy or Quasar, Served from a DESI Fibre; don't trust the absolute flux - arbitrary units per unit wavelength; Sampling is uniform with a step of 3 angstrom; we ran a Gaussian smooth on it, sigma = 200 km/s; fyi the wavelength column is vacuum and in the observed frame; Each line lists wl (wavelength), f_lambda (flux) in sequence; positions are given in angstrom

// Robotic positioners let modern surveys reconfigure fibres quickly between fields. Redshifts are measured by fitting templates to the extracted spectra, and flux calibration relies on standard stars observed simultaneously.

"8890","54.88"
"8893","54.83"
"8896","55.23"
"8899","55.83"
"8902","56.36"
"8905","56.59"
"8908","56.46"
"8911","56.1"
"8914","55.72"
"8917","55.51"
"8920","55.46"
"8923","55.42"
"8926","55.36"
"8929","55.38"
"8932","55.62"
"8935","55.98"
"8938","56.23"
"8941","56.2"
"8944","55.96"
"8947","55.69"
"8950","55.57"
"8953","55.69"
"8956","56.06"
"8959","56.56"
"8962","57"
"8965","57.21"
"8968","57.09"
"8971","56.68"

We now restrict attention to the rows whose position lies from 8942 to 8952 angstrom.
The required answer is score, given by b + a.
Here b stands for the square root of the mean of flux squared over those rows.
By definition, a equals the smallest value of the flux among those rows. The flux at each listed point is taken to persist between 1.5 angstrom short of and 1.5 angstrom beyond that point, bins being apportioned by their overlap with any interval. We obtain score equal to 111.3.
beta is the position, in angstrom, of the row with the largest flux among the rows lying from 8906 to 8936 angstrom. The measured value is 8908 angstrom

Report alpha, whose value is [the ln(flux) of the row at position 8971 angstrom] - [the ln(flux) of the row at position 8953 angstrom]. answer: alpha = 0.018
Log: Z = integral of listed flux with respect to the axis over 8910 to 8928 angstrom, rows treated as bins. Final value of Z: 1000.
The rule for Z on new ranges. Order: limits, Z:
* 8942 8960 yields 1006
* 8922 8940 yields 1002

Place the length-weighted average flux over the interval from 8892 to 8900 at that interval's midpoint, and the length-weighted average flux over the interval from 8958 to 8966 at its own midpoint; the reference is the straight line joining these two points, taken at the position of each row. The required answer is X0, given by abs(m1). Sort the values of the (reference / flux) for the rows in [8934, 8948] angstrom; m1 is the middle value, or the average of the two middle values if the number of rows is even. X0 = 1.00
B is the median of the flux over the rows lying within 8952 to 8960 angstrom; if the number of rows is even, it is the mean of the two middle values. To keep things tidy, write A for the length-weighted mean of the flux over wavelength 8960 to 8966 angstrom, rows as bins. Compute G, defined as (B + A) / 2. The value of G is 56.6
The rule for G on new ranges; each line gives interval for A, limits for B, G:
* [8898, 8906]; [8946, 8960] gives 56.0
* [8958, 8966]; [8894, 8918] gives 56.4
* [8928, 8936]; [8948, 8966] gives 56.0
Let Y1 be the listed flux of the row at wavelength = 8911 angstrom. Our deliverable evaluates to 56.1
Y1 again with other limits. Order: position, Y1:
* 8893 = 54.83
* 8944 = 55.96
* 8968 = 57.09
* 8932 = 55.62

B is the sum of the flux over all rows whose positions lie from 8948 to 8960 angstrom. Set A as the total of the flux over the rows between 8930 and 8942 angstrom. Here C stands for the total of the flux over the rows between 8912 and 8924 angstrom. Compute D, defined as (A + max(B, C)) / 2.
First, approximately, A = 224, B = 224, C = 222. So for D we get 224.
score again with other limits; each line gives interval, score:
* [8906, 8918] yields 111.5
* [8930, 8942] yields 111.6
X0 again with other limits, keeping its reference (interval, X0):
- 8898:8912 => 0.98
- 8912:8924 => 1.01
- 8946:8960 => 1.02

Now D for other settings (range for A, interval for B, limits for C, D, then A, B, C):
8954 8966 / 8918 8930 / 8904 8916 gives 226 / 227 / 222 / 225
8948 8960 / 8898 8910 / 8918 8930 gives 225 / 224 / 225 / 222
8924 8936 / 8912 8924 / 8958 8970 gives 225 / 222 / 222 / 228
